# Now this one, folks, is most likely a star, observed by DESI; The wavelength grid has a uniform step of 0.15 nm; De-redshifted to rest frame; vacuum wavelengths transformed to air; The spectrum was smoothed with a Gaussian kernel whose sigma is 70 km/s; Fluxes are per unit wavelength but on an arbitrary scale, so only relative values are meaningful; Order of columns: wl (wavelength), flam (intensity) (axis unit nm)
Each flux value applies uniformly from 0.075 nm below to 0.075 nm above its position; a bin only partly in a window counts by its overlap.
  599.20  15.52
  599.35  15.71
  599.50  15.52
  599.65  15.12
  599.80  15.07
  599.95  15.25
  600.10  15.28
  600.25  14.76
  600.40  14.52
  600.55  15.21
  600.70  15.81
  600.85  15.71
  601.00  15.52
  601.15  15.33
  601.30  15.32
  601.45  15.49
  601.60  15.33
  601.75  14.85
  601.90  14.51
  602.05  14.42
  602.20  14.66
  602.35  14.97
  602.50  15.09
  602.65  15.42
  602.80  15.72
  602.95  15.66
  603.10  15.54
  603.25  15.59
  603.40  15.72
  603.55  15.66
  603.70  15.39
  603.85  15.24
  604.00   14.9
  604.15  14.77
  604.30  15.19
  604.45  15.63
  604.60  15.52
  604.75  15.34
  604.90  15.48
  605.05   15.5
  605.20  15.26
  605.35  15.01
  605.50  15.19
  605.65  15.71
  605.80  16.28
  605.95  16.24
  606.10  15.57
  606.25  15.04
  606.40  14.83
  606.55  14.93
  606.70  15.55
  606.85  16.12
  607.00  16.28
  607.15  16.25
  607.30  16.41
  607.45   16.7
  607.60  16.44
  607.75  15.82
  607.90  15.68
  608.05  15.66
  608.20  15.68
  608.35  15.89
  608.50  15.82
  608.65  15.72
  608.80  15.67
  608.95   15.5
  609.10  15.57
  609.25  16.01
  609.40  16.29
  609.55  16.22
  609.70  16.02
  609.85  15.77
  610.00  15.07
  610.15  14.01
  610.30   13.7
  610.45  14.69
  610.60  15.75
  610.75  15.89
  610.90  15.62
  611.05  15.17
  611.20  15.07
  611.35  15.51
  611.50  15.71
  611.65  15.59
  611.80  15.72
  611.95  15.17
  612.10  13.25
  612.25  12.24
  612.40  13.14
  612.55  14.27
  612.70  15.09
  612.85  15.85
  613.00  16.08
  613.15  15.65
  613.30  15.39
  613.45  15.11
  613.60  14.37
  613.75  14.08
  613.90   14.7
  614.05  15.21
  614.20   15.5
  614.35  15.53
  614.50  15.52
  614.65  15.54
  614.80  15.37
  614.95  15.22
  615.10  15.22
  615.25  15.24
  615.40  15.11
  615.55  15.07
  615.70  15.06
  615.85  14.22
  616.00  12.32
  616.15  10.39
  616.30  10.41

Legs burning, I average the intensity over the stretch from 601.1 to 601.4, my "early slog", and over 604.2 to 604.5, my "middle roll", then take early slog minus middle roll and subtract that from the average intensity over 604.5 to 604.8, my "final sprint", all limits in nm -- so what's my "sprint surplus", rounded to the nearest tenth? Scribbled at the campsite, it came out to 15.5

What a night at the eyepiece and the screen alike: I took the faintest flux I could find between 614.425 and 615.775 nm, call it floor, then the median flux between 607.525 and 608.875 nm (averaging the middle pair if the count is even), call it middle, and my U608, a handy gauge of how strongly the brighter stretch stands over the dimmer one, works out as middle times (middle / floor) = 16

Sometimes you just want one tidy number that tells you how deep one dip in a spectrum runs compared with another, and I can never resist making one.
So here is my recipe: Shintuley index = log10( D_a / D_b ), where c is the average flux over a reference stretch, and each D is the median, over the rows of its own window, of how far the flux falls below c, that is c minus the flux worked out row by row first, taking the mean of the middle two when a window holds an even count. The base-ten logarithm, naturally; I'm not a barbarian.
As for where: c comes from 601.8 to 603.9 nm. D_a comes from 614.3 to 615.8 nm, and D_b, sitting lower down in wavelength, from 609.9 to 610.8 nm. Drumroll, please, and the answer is -1.2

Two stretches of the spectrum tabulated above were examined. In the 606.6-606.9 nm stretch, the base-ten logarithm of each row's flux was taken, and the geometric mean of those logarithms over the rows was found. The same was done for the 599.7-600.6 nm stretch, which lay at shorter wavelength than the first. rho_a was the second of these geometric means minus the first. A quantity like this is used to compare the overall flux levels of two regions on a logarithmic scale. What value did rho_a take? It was -0.023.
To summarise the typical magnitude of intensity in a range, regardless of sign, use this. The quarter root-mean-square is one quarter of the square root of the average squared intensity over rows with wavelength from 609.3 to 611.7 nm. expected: 3.85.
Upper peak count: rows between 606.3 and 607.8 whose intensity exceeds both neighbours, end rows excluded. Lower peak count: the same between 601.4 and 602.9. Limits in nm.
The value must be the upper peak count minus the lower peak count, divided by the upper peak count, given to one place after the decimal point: 1.0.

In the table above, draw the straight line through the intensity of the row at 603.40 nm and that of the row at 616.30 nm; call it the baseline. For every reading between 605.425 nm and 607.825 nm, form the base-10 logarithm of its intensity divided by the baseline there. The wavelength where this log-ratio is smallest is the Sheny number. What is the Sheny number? 605.50 nm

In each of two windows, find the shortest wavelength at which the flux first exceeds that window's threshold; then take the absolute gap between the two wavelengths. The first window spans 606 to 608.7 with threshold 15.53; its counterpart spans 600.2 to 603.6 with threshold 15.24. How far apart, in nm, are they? 5.40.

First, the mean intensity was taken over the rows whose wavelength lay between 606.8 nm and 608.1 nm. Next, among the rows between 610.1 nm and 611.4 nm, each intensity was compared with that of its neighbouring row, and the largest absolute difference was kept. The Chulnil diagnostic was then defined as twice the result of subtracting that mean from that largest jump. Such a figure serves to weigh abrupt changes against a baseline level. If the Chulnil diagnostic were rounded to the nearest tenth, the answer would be -30.2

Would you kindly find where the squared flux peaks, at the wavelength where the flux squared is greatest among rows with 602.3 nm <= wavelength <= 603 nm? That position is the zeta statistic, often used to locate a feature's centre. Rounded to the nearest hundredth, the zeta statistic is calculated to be 602.80 nm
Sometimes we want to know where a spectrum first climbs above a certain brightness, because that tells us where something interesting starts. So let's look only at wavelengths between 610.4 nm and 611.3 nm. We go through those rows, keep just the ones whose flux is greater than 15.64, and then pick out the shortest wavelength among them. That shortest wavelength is 610.60 nm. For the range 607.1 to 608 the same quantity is 607.15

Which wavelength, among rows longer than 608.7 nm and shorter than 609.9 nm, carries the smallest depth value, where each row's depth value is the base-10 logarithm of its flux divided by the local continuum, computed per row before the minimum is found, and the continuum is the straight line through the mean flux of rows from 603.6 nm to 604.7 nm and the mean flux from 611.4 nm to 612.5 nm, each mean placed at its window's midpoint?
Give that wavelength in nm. 608.95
